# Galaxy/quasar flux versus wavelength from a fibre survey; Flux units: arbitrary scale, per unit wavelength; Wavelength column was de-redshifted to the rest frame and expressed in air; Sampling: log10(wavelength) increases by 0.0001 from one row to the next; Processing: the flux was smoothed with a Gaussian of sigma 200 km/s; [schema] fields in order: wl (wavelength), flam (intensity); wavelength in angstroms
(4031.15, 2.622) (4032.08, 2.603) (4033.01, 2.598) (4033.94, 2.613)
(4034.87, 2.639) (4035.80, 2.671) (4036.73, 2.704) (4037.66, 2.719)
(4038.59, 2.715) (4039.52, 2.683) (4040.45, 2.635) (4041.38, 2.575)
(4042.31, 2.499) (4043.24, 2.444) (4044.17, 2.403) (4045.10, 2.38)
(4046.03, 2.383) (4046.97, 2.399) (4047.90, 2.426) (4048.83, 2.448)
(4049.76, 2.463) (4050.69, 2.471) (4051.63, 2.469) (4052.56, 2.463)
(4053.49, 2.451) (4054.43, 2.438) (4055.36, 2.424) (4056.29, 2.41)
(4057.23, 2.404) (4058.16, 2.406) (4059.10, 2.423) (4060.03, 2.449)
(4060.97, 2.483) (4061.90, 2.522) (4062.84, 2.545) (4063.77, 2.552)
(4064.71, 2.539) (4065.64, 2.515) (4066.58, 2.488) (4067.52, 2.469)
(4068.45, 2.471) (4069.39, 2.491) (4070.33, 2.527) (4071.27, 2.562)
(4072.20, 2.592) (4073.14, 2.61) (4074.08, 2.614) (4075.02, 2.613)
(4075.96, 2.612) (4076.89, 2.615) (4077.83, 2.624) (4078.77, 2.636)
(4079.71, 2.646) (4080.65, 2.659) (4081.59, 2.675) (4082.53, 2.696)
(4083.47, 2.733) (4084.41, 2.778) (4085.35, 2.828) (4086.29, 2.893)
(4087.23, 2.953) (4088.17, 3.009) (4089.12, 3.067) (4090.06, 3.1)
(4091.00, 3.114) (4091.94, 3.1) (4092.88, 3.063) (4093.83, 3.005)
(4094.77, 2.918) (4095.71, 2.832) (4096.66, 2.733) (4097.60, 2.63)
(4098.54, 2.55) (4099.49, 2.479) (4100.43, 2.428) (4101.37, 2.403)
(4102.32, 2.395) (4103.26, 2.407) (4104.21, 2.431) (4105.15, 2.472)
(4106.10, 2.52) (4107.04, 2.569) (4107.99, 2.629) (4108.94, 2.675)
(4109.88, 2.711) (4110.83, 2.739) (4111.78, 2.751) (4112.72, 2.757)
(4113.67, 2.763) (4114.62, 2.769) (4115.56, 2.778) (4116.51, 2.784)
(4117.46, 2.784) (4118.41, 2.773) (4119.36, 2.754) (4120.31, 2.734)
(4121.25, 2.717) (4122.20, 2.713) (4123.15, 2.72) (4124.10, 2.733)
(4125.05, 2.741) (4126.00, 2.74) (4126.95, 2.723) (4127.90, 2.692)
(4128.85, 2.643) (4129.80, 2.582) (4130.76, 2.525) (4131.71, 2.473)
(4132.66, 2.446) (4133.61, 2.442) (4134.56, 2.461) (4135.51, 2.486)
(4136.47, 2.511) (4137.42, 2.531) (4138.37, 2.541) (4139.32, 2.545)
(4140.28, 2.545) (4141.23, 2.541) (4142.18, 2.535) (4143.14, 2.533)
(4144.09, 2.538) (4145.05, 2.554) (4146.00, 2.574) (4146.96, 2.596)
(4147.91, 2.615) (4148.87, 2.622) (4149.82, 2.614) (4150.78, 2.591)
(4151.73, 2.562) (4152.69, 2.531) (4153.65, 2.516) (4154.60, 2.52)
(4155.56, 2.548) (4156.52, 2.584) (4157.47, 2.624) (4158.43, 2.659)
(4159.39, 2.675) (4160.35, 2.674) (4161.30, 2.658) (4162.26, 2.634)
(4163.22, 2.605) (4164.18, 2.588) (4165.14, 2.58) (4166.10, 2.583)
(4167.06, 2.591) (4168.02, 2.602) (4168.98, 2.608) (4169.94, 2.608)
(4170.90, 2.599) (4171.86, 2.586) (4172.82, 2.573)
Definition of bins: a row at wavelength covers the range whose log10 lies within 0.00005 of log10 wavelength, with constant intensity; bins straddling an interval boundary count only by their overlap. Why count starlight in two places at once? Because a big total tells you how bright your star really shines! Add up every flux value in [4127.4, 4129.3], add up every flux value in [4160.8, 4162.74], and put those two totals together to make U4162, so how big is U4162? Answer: 10.6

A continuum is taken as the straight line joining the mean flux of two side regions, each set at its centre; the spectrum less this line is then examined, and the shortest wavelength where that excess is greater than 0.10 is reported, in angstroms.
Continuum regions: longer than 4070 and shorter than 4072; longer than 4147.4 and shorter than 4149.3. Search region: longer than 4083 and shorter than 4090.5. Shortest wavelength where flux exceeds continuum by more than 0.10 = 4083.47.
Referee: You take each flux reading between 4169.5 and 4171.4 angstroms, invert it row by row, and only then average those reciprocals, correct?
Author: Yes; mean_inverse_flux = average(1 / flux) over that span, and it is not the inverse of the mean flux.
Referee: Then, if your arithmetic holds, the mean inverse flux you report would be 0.384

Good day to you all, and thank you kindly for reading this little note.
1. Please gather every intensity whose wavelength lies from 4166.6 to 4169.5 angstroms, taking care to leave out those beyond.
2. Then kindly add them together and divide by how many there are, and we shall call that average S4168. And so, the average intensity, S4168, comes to 2.60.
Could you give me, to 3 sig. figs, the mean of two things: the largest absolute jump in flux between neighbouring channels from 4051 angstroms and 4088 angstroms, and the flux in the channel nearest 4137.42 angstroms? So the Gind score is 1.30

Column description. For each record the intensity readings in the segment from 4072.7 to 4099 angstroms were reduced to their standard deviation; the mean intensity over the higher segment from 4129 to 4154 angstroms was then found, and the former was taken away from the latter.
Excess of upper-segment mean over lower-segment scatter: 2.35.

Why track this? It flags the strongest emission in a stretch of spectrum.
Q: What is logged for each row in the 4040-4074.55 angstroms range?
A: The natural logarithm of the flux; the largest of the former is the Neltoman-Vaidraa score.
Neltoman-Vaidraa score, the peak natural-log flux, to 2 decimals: 0.97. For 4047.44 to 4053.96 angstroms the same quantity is 0.90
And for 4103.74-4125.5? 1.02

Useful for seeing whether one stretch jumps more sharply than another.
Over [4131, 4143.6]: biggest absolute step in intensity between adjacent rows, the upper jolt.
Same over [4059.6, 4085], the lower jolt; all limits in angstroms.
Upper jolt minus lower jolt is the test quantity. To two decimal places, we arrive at -0.02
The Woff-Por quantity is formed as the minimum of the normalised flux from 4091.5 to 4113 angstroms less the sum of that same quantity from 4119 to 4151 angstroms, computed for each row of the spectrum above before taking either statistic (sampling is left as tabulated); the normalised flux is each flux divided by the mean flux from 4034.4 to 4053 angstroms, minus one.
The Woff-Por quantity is -1.0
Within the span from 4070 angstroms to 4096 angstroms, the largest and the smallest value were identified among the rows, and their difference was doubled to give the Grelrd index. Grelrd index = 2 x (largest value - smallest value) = 1.2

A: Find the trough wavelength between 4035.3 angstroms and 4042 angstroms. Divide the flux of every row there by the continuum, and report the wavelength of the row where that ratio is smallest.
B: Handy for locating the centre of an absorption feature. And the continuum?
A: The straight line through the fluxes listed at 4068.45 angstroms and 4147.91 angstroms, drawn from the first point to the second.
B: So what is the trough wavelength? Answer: 4041.38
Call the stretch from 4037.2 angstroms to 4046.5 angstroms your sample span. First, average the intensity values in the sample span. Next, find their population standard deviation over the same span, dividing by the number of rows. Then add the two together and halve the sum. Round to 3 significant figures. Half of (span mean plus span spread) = 1.34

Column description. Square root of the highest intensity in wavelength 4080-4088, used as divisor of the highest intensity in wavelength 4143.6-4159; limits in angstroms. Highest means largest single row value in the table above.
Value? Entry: 1.55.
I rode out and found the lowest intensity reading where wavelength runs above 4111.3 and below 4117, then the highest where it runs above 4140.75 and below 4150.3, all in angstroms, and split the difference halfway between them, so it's 2.69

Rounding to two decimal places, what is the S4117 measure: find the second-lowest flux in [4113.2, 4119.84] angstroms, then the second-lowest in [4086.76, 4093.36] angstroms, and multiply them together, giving 8.31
